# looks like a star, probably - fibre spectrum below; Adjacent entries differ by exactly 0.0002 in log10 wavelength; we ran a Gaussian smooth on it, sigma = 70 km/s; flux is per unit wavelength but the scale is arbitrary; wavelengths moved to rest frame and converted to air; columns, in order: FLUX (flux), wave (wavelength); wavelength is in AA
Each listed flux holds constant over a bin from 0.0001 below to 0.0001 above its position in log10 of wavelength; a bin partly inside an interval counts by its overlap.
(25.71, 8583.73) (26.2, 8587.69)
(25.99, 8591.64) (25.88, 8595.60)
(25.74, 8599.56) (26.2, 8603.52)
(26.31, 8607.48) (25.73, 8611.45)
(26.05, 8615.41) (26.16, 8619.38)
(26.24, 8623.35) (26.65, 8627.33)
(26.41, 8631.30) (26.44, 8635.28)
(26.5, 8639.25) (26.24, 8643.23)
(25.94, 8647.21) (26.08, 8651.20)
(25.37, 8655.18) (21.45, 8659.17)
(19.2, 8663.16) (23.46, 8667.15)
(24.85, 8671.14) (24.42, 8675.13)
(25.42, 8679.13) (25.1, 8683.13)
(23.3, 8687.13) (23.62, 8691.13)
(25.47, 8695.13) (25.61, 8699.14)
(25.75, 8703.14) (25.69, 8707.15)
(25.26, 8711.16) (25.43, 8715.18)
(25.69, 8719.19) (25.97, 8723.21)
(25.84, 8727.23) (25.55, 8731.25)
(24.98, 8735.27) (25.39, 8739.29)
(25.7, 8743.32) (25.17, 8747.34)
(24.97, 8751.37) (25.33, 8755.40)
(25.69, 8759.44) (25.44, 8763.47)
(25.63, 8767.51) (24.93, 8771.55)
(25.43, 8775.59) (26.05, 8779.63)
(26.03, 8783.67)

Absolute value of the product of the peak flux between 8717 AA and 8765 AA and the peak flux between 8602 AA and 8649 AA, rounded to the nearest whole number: 692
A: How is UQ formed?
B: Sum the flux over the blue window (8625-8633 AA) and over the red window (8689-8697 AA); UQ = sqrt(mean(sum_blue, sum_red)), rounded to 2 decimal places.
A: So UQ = 7.15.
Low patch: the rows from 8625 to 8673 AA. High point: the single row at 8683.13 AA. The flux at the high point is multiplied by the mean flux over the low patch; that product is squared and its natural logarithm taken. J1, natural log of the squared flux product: 12.9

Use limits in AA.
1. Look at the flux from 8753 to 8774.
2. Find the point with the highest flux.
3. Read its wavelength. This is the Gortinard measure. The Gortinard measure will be 8759.44 AA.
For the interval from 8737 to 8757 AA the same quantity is 8743.32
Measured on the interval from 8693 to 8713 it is 8703.14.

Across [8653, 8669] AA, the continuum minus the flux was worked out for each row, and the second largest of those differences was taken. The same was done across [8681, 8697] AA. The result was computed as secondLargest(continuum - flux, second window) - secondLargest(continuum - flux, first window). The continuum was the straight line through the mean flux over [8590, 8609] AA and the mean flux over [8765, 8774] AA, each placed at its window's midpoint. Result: -2.3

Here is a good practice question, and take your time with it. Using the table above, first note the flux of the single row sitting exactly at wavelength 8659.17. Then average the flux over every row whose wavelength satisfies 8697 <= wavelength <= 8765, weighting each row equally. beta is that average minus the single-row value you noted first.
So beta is 4.0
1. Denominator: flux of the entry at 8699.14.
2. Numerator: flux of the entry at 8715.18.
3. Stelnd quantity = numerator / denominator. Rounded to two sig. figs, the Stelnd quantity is 0.99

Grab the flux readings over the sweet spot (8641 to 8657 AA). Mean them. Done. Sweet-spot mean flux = 25.9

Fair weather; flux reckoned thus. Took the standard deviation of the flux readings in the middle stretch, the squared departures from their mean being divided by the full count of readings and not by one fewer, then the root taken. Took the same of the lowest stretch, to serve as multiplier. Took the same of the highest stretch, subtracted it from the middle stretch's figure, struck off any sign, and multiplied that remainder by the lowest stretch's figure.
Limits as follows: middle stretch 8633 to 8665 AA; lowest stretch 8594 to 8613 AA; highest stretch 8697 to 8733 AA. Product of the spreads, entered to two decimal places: 0.57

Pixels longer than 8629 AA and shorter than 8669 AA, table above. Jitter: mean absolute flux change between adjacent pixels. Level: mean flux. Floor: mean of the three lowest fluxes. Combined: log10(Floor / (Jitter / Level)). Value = 2.60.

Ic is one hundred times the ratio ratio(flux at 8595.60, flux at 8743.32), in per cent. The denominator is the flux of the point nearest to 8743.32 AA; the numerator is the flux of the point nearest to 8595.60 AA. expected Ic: 101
